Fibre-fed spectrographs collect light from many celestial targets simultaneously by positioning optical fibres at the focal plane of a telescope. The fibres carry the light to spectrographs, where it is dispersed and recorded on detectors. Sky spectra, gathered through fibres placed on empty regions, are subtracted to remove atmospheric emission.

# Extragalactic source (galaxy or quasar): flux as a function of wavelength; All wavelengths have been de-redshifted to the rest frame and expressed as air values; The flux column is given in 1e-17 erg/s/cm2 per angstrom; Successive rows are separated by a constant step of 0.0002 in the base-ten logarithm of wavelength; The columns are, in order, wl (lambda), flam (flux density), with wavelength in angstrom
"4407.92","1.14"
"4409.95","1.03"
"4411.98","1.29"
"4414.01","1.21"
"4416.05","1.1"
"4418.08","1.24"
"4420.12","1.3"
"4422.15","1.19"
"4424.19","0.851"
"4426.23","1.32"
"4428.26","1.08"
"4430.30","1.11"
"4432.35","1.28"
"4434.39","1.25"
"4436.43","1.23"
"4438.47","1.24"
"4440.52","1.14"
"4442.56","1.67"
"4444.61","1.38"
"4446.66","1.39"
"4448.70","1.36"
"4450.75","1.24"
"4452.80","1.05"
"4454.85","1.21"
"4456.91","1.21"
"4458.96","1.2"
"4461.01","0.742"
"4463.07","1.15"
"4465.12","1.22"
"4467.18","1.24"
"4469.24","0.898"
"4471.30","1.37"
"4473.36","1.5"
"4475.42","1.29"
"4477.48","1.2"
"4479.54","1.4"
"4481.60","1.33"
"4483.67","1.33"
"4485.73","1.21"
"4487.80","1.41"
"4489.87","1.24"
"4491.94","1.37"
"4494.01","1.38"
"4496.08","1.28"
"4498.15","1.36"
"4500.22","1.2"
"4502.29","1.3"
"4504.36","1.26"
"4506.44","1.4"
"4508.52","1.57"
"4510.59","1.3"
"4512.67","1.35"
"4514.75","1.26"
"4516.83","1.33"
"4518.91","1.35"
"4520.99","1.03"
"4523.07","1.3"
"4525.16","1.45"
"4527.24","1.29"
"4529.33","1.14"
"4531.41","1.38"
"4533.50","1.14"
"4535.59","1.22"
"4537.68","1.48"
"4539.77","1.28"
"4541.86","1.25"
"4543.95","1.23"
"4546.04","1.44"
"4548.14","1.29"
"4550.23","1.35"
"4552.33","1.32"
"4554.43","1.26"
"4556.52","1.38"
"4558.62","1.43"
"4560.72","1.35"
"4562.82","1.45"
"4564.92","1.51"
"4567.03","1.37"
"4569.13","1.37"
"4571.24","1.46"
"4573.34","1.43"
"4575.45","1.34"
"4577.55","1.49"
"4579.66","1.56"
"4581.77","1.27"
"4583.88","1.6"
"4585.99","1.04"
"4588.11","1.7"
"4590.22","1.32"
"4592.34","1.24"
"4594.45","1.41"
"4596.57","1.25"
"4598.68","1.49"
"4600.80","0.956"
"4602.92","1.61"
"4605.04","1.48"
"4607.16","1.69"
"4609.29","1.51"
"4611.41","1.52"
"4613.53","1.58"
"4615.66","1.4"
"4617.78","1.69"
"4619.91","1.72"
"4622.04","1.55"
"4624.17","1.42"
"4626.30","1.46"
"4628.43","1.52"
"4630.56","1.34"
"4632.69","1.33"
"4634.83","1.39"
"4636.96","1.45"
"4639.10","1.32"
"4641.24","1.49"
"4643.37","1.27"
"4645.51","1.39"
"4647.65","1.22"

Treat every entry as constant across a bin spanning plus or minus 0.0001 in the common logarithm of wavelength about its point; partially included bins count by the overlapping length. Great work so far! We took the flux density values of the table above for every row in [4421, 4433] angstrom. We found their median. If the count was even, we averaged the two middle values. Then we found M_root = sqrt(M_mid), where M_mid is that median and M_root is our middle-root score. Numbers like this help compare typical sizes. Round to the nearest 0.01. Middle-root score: 1.07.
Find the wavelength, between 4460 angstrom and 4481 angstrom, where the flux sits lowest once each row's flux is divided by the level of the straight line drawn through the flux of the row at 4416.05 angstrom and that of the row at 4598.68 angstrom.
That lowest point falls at 4461.01 angstrom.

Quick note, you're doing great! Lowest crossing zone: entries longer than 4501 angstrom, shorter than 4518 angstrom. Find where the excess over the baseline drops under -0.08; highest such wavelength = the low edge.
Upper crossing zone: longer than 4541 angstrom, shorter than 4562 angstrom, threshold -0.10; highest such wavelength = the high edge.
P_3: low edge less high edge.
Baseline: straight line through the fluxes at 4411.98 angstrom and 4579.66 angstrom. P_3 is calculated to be -43.9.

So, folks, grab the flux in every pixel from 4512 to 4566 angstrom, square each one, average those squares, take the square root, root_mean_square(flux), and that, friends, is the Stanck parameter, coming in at 1.32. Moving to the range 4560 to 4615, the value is 1.43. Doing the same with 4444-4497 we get 1.26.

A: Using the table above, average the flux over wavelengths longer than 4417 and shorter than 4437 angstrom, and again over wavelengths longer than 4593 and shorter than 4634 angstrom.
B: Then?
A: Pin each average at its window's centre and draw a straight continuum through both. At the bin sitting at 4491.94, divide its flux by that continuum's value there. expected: 1.07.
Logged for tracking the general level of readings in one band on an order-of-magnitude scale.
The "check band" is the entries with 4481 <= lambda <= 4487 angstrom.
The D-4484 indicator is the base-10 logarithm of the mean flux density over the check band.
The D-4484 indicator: 0.111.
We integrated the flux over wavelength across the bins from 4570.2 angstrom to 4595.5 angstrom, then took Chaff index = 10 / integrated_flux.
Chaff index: 0.281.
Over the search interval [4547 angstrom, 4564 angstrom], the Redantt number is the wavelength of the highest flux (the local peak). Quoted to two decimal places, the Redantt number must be 4562.82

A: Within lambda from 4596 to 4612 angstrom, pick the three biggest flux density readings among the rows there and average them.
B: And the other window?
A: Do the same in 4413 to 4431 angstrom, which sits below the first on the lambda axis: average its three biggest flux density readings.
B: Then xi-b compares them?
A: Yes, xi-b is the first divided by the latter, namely 1.25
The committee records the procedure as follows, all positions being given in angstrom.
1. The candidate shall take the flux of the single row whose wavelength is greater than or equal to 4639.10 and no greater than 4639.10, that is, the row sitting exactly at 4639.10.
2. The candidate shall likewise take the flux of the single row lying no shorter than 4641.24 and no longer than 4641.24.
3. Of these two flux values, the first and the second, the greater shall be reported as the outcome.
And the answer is 1.490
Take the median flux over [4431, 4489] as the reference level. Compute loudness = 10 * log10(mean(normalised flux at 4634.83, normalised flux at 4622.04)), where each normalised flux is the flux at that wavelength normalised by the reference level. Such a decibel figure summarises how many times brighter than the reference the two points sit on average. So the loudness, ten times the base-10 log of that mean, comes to 0.7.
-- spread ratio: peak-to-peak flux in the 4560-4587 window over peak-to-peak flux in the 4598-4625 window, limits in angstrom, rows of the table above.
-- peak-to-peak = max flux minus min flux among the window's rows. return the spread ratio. 0.73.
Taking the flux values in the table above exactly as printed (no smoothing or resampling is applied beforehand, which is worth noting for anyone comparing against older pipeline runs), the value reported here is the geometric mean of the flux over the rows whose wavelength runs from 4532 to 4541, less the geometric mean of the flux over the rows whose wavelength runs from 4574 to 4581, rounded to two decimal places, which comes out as -0.19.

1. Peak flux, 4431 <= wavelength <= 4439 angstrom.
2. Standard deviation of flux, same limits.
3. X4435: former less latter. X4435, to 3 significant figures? 1.26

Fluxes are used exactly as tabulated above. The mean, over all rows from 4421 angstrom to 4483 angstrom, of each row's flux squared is 1.53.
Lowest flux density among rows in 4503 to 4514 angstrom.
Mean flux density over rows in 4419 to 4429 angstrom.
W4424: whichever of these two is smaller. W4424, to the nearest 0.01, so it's 1.15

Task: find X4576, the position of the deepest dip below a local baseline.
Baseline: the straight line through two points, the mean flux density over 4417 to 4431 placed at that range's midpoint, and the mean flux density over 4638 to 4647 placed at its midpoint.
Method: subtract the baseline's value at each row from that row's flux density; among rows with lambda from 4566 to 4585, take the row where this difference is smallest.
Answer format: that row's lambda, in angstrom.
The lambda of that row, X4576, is 4581.77 angstrom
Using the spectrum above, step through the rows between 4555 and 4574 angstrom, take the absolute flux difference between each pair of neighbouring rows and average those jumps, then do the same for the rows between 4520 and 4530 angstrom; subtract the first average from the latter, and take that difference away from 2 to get 1.89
